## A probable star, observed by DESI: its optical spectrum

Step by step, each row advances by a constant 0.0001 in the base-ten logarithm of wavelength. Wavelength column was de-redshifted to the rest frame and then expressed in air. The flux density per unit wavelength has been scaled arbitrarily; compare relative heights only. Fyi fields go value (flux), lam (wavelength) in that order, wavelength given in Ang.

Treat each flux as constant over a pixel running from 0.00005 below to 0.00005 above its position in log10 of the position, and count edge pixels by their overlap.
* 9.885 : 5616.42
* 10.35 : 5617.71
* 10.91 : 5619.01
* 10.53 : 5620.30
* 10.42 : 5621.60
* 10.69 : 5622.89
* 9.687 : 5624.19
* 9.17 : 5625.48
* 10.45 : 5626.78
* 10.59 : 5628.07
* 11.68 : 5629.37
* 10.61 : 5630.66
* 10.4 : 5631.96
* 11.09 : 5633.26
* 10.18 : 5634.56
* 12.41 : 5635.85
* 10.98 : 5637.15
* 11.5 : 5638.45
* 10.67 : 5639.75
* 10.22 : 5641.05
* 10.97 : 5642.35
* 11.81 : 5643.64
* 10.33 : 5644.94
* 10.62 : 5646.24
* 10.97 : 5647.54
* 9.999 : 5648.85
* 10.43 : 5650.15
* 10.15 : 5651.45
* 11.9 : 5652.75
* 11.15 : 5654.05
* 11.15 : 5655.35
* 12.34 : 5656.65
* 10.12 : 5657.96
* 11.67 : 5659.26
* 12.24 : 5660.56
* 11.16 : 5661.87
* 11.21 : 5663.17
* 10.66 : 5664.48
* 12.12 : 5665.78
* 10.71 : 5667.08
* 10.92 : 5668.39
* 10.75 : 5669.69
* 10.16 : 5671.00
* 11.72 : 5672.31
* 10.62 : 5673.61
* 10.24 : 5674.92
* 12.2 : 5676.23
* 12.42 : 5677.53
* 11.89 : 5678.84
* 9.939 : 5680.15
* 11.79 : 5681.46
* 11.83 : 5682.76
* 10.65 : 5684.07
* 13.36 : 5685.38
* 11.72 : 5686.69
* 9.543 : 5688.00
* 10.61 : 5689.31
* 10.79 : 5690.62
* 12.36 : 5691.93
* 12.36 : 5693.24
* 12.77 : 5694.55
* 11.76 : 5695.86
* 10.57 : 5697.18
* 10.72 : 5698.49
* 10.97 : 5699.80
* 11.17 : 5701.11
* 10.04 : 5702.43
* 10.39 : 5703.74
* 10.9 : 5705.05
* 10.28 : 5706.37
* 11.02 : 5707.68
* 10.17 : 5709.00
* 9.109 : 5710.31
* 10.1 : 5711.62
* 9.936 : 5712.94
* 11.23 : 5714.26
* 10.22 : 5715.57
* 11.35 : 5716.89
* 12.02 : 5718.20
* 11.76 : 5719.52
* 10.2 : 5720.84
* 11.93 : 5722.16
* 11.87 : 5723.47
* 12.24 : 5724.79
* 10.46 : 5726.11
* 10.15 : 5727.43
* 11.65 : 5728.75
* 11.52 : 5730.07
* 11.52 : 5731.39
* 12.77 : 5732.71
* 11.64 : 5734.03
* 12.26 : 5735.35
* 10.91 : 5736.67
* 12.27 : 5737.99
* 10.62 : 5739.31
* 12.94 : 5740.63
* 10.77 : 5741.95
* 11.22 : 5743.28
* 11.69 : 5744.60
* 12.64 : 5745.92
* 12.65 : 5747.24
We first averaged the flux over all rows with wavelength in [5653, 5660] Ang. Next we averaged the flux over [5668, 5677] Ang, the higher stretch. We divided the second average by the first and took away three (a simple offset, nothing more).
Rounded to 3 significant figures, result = -2.03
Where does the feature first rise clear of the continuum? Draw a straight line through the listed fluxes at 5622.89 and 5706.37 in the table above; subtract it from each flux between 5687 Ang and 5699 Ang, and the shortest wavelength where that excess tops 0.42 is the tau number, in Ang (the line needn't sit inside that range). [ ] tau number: 5690.62 Ang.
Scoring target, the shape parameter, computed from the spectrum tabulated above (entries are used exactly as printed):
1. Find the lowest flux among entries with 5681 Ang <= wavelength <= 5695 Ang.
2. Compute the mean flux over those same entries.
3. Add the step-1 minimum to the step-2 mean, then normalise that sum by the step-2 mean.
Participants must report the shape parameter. 1.82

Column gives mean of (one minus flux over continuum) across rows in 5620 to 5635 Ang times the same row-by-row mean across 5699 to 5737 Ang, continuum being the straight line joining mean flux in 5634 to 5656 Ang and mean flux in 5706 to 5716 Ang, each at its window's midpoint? -0.005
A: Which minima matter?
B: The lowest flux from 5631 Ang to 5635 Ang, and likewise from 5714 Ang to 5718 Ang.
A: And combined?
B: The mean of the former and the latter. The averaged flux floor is 10.20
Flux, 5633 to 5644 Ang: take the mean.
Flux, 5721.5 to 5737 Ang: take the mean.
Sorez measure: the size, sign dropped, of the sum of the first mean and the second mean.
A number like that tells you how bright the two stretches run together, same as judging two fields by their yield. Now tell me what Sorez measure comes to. 22.7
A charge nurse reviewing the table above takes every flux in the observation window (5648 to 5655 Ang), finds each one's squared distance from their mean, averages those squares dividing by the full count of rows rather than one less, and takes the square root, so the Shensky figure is 0.71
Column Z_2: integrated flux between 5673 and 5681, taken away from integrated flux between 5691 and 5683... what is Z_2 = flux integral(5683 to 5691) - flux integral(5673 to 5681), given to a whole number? -1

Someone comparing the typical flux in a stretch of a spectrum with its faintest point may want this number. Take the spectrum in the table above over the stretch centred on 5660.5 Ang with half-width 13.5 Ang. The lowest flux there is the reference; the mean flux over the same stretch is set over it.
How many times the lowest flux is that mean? 1.11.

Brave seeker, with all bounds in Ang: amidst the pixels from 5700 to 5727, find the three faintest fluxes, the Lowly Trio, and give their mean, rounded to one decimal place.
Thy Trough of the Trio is 9.7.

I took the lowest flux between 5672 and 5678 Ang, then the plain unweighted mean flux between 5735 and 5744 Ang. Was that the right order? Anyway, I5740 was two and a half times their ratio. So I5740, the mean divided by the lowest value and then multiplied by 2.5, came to 2.82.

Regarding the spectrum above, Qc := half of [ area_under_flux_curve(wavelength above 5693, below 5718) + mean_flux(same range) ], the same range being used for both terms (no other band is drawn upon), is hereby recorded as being 140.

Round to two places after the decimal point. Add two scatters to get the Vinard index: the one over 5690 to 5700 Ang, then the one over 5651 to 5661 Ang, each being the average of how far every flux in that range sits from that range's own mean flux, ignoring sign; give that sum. 1.47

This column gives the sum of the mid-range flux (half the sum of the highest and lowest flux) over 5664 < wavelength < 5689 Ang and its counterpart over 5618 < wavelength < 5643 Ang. 22.2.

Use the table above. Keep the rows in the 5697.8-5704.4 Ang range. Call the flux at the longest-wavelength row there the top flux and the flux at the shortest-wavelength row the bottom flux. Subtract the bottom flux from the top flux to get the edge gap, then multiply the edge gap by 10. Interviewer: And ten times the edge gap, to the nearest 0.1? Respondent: -3.3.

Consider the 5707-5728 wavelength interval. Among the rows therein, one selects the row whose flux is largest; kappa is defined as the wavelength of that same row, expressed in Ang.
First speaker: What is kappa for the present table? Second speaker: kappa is 5724.79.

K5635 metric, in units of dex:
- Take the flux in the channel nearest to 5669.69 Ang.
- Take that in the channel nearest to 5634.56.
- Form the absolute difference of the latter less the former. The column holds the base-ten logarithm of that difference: -0.24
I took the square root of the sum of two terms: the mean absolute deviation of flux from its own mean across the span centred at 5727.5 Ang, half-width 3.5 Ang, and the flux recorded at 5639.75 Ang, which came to 3.37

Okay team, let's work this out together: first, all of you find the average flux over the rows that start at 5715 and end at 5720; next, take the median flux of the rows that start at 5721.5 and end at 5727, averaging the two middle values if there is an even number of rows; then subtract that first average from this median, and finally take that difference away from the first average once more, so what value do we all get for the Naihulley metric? 10.8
